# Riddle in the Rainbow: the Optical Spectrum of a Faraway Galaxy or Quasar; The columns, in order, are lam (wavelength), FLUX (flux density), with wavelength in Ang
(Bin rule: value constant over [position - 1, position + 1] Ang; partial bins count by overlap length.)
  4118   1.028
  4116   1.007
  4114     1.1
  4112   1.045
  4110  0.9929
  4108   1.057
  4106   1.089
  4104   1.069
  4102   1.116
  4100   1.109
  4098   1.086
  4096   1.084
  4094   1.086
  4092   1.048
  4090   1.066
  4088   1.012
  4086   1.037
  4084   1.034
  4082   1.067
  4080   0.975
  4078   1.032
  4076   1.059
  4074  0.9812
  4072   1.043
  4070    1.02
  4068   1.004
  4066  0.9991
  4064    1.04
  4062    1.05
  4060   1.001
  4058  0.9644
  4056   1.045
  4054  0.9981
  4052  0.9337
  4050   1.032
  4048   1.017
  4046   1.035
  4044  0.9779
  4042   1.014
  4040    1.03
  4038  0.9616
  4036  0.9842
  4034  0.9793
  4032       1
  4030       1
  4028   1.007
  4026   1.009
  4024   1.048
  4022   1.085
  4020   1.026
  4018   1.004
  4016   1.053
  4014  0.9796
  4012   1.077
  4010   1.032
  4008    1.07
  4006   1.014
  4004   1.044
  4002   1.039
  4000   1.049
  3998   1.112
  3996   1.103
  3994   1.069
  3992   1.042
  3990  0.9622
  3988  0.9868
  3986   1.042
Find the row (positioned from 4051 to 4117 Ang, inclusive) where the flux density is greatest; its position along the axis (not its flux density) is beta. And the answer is 4102 Ang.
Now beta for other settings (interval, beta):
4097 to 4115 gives 4102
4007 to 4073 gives 4022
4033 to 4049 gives 4046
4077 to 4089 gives 4082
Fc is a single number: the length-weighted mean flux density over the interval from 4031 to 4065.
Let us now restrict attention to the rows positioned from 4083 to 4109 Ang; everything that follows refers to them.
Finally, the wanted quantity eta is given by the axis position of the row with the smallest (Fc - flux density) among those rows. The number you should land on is 4102 Ang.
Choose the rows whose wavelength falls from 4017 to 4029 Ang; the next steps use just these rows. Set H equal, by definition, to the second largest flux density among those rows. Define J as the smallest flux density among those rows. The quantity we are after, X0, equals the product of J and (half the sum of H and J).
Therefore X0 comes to 1.030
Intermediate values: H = 1.048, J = 1.004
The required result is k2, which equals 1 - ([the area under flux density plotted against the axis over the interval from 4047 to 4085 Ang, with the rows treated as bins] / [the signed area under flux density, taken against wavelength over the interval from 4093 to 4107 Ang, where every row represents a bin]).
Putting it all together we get -1.5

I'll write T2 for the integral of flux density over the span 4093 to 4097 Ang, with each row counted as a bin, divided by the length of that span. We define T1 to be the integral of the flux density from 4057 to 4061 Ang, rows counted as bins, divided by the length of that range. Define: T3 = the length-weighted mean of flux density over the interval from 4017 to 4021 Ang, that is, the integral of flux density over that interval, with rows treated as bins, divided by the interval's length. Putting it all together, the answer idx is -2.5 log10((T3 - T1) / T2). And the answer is 3.82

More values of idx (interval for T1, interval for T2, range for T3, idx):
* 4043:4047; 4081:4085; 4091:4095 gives 3.10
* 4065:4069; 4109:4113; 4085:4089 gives 4.12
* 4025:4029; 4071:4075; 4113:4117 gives 3.37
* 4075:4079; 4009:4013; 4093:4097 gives 3.57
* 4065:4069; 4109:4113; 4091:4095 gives 2.98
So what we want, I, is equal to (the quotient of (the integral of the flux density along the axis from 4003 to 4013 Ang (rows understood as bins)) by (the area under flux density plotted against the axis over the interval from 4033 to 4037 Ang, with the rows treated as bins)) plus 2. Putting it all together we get 4.7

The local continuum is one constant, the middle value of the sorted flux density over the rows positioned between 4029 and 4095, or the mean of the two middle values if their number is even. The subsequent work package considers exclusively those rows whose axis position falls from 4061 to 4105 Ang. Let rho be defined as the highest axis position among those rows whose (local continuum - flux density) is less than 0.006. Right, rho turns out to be 4104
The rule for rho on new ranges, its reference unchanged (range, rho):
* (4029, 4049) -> 4048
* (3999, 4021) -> 4020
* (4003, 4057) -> 4056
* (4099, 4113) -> 4112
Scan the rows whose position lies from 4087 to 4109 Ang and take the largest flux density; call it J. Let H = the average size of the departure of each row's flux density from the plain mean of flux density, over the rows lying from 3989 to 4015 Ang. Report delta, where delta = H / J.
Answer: 0.028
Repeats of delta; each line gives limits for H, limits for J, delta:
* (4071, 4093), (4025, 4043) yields 0.023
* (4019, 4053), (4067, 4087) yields 0.024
